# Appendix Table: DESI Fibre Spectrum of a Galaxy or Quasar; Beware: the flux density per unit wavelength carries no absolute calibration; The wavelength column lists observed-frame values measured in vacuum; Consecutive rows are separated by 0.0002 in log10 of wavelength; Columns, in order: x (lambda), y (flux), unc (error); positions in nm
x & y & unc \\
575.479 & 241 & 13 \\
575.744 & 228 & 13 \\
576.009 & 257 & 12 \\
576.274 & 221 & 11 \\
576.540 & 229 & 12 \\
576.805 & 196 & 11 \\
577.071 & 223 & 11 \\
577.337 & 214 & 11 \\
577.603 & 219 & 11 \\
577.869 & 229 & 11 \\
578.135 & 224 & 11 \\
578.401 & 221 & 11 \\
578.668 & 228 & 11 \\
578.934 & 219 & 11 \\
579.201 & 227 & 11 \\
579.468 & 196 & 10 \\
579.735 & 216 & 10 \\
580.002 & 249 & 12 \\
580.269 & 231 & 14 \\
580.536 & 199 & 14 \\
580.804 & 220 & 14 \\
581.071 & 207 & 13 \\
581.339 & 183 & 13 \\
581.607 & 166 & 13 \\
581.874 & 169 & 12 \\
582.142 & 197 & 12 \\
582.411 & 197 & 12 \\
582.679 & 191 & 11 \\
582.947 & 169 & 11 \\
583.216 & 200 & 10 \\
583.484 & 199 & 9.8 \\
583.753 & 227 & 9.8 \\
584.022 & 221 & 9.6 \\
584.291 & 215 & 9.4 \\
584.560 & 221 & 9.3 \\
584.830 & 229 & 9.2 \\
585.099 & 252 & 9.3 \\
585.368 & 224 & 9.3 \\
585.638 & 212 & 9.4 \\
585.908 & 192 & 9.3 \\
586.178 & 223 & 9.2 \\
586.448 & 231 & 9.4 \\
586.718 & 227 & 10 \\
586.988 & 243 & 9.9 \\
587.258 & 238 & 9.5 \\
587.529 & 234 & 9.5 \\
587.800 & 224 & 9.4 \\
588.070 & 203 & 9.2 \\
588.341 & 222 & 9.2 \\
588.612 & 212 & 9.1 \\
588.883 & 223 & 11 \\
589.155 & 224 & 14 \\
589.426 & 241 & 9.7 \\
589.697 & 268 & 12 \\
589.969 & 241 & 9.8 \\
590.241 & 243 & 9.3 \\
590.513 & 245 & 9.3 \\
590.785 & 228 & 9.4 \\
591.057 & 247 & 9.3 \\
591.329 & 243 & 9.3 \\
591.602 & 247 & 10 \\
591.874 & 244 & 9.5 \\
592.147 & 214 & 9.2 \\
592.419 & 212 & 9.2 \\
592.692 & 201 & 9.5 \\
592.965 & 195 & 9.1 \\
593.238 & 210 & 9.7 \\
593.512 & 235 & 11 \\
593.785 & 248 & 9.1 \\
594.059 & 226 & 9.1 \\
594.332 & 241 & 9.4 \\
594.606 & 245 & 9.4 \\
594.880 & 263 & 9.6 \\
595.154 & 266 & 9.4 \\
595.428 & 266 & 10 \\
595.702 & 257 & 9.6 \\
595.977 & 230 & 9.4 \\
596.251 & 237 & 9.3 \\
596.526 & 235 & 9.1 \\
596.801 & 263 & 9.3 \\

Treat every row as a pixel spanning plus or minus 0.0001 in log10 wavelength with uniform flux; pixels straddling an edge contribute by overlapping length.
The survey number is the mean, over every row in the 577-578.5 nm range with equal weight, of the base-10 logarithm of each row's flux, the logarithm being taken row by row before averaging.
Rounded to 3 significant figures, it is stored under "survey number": 2.35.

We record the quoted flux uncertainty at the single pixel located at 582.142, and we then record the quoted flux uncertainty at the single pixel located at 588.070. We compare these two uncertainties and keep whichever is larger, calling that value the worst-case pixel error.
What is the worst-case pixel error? 12.0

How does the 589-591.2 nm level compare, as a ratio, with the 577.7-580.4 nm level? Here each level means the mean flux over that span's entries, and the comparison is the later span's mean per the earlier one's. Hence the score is 1.08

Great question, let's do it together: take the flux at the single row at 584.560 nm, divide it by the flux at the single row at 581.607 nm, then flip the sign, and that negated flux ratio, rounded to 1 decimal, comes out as -1.3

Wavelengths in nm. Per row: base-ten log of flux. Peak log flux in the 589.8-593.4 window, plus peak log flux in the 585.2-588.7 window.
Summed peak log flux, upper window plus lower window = 4.78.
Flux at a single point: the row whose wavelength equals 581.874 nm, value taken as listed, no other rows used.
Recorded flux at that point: 169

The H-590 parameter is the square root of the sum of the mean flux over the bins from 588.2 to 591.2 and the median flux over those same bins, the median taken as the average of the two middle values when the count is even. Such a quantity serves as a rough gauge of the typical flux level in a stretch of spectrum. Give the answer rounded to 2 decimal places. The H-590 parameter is 21.84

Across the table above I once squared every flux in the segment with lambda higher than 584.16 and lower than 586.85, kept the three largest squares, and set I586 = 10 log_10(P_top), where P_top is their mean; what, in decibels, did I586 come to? 47.5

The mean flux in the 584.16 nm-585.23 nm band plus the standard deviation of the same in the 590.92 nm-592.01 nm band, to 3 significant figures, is 231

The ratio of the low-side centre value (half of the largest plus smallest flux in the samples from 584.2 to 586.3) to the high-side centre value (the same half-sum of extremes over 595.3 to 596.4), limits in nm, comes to 0.90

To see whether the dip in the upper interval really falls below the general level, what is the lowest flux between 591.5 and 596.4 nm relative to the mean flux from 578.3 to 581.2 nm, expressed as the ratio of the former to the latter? 0.89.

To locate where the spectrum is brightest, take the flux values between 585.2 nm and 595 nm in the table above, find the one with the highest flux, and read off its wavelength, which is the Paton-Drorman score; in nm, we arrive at 589.697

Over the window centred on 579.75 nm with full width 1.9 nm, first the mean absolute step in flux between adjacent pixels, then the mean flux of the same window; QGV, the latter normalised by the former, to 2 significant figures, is 9.3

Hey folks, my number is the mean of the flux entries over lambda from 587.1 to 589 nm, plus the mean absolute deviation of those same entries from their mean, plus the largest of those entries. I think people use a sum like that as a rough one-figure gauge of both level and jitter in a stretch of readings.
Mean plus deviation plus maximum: 469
